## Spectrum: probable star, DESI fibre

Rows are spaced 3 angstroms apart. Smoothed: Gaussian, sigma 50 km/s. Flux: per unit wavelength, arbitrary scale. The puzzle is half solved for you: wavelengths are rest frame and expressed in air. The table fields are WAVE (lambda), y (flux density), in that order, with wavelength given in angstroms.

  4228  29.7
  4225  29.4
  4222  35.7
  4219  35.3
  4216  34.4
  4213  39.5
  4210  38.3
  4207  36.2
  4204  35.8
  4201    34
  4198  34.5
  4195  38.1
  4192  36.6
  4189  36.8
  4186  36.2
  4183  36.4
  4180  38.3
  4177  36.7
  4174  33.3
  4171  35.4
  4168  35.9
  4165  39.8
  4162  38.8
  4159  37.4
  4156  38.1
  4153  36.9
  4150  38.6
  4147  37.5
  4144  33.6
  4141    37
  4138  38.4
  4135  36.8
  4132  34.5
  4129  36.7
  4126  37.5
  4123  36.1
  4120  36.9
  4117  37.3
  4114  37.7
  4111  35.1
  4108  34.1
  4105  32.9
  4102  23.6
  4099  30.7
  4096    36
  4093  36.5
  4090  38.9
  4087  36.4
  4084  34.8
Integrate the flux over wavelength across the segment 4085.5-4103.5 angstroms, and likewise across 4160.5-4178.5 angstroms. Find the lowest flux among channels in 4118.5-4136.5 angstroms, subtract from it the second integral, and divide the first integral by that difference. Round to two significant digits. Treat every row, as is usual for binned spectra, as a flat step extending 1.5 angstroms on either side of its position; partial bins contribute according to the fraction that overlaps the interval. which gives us -0.97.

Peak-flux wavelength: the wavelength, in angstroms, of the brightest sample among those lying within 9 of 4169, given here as 4165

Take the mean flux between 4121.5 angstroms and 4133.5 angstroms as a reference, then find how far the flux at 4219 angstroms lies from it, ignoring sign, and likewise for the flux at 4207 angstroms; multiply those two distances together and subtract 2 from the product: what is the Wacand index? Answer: -2.0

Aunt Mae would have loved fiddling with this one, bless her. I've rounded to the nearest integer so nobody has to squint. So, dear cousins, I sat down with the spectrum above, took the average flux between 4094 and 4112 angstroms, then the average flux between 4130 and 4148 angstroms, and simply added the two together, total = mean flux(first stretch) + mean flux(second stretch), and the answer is 68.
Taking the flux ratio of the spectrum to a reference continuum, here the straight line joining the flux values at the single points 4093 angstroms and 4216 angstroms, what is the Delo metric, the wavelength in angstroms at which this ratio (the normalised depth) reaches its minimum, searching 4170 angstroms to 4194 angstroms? 4174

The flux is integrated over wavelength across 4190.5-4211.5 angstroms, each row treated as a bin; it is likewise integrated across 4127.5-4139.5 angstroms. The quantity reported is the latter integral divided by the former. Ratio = 0.6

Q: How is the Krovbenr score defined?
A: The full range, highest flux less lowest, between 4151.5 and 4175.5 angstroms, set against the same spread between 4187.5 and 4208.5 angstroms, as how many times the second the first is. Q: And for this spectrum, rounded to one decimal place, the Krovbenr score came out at 1.6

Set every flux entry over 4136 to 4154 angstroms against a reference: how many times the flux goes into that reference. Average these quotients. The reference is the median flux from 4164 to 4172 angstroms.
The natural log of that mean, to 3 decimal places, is -0.028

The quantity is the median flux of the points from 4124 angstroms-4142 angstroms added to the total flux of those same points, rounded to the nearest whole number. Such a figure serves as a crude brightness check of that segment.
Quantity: 258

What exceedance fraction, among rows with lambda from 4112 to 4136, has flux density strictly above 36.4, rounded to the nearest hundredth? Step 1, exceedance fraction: 0.75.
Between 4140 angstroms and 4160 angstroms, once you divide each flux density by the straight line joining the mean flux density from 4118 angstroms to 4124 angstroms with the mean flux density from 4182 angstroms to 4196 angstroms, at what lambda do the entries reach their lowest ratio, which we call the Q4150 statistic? 4144 angstroms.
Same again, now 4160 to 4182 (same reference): 4174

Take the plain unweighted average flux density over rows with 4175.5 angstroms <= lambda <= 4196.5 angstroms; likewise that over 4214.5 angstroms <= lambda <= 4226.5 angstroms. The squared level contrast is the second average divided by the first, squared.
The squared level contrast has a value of 0.829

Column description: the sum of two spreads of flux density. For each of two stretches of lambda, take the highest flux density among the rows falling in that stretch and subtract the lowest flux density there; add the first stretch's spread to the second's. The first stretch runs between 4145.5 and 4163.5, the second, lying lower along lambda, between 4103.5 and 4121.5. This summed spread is 6.7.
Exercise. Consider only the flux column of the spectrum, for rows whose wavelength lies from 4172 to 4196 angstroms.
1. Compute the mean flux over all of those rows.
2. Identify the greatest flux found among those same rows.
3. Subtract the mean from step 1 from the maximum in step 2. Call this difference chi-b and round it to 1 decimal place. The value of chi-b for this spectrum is 1.8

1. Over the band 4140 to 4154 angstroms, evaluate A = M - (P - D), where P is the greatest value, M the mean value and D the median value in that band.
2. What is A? 35.1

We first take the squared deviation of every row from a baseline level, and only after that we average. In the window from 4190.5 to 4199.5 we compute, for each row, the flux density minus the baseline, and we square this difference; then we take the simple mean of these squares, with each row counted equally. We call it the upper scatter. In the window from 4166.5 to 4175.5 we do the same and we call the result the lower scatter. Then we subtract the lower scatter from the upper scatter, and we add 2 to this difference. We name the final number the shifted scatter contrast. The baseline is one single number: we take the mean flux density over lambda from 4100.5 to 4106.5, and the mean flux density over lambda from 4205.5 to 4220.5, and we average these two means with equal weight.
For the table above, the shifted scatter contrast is 13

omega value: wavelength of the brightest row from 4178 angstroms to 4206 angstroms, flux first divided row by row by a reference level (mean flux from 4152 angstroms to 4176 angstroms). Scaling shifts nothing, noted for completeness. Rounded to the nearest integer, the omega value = 4180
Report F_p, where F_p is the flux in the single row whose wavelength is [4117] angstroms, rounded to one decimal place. 37.3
